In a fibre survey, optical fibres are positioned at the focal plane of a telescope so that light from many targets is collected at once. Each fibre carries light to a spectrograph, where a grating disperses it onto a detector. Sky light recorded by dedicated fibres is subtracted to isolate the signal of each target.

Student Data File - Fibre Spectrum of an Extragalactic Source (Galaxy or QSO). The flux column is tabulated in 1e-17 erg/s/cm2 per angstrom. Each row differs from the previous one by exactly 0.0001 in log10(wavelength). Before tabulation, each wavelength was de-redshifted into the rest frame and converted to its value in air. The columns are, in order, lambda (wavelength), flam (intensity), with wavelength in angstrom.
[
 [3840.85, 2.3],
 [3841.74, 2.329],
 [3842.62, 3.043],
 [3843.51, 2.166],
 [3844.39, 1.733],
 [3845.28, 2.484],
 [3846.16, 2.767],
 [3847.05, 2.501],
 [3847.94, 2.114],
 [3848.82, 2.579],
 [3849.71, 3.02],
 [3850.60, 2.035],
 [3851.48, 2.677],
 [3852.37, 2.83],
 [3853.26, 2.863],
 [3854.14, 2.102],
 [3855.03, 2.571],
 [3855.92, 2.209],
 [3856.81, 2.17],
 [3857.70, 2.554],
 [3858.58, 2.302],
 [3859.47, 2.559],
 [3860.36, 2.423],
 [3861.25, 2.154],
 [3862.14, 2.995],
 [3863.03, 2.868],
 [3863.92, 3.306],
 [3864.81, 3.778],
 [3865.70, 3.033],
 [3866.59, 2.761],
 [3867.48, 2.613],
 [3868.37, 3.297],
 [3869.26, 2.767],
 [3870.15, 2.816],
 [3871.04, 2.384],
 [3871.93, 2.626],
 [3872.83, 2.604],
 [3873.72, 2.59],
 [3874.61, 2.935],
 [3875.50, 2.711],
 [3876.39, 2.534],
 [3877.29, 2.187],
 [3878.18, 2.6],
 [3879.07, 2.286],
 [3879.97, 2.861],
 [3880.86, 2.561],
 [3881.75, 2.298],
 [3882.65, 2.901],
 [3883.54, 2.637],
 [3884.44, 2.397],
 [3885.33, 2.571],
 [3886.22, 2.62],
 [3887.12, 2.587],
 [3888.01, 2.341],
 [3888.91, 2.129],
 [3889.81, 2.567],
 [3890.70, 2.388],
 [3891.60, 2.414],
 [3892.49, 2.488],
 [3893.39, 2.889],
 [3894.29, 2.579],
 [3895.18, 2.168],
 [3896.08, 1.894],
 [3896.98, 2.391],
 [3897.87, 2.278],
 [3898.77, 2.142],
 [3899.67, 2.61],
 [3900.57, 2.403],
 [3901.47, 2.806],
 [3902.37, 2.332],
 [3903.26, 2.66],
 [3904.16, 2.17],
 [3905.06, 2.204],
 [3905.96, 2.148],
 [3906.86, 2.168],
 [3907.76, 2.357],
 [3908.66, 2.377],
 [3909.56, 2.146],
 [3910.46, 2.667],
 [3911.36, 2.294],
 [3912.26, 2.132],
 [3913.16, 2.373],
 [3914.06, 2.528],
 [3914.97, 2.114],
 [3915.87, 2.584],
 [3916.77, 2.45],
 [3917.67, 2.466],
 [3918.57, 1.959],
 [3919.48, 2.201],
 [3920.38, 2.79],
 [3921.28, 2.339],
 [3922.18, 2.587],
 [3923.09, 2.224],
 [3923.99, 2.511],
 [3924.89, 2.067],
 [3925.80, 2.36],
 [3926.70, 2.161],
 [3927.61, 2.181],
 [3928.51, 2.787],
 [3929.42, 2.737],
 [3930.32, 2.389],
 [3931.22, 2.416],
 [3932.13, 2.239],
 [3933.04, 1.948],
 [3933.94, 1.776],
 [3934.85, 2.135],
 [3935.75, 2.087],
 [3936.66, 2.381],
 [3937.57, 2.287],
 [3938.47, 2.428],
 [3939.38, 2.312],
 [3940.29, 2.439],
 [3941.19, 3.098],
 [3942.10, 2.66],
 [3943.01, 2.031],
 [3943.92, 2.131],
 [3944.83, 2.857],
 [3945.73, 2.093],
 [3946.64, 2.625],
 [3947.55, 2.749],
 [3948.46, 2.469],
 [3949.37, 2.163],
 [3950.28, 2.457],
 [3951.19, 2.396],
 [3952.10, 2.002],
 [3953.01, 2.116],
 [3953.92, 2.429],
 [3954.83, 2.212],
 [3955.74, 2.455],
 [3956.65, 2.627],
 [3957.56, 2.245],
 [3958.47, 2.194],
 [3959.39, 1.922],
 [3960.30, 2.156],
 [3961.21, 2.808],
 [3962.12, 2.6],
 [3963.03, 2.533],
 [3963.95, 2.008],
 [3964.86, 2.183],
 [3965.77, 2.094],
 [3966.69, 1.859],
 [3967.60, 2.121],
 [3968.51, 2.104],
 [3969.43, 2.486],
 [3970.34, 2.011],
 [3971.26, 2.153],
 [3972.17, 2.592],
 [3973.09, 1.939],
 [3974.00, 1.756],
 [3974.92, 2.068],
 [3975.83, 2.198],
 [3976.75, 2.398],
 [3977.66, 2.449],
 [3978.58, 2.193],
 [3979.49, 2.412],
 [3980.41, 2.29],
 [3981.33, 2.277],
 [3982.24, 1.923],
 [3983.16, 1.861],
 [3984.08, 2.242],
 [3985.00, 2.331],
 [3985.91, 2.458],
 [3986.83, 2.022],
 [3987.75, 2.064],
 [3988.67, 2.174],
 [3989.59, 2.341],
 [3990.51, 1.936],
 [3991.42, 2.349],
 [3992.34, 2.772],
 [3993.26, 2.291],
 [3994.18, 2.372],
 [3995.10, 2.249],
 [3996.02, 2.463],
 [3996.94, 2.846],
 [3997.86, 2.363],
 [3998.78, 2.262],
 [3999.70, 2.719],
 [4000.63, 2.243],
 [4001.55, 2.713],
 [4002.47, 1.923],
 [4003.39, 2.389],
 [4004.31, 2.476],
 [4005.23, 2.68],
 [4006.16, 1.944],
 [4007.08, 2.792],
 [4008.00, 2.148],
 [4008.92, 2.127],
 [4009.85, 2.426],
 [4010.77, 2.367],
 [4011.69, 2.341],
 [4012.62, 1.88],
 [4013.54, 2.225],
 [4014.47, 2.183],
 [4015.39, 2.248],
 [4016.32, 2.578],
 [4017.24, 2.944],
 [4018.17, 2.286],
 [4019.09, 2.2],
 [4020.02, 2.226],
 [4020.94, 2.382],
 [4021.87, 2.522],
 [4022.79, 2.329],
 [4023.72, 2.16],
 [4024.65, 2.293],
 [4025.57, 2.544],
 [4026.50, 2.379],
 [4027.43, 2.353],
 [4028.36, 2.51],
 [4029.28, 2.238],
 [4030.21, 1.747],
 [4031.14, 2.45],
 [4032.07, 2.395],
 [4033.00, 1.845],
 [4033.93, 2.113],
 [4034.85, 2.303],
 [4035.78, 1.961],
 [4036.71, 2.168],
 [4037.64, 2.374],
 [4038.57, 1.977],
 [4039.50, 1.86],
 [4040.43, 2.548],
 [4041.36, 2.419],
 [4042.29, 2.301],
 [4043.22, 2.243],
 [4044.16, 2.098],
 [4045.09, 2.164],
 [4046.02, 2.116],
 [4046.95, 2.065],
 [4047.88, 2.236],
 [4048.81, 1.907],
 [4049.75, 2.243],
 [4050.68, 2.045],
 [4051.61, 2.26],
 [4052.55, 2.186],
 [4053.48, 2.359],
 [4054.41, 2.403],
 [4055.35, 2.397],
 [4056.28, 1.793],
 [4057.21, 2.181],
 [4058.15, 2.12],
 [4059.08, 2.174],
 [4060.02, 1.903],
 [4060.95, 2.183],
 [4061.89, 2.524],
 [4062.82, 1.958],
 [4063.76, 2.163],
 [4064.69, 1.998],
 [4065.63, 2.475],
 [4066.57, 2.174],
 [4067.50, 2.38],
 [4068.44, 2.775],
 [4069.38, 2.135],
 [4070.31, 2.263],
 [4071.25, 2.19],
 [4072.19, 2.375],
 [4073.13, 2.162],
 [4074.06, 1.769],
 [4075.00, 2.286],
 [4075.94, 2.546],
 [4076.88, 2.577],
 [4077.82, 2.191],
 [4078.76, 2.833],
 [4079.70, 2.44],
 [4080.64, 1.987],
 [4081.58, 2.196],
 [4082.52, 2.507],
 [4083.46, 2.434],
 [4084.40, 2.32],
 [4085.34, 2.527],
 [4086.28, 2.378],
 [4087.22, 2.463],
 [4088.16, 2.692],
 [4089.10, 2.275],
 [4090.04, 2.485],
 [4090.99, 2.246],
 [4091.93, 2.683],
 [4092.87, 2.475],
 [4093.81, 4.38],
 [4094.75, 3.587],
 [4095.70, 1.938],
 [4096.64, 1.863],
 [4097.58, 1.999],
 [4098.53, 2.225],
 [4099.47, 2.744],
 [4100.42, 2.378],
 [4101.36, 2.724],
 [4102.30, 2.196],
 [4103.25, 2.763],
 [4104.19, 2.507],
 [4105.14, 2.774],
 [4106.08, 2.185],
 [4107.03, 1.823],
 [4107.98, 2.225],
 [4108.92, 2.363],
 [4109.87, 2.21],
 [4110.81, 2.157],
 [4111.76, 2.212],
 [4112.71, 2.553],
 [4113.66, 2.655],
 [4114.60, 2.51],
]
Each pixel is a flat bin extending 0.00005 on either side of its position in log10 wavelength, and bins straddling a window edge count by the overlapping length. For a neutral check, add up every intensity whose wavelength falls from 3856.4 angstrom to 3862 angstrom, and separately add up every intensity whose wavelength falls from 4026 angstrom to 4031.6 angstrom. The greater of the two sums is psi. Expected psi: 14.2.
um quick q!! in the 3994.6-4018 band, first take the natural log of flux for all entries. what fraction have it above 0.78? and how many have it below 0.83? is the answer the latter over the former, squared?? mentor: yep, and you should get 189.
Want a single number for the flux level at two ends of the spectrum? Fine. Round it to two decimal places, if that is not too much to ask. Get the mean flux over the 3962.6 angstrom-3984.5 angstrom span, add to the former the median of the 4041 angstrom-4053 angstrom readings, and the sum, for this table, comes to 4.36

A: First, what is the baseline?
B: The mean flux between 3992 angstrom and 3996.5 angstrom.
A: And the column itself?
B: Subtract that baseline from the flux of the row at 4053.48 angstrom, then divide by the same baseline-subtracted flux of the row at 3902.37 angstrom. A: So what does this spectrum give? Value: 0.7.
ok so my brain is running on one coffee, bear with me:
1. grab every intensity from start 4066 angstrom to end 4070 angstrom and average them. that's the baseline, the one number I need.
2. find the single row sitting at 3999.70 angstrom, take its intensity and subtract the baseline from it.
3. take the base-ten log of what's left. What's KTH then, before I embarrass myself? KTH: -0.5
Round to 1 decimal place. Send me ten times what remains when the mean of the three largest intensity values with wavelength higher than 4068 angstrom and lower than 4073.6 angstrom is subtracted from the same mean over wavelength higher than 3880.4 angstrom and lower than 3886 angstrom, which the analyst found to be 2.3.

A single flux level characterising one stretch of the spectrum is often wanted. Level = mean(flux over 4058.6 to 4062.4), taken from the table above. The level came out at 2.20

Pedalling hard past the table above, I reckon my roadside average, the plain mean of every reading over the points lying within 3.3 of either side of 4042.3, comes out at 2.23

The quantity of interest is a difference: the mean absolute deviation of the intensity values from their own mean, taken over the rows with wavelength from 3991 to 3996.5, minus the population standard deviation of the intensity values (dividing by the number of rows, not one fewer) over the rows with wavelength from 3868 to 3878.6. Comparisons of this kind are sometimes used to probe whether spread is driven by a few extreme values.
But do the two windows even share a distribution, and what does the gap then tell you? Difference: -0.13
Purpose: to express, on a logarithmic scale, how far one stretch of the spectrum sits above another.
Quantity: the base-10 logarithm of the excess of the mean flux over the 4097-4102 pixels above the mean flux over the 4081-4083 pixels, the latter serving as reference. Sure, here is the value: -1.2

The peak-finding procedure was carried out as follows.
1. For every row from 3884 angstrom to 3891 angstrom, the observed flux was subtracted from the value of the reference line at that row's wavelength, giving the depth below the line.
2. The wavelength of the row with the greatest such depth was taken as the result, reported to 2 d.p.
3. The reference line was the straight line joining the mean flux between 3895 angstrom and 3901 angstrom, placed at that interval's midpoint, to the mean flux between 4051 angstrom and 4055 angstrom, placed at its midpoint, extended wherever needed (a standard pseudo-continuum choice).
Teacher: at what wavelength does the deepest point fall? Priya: 3888.91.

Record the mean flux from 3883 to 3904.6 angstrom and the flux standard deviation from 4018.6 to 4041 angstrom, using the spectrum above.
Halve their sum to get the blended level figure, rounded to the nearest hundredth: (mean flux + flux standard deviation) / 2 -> 1.33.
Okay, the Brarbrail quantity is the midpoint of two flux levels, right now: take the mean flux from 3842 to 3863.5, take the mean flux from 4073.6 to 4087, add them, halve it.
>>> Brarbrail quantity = 2.42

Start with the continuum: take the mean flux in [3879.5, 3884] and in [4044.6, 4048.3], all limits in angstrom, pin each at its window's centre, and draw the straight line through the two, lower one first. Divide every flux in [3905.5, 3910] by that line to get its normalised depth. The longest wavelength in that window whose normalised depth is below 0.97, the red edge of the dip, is 3909.56 angstrom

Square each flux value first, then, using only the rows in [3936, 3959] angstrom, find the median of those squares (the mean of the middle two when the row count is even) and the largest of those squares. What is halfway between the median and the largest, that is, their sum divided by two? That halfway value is 7.7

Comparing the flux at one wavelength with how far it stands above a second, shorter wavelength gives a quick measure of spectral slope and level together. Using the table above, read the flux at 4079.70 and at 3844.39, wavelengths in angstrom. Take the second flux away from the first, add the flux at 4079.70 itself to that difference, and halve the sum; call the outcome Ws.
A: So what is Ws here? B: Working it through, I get 1.57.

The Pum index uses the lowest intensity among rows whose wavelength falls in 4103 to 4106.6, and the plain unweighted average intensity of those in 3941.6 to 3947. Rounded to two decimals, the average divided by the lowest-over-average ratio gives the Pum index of 2.64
